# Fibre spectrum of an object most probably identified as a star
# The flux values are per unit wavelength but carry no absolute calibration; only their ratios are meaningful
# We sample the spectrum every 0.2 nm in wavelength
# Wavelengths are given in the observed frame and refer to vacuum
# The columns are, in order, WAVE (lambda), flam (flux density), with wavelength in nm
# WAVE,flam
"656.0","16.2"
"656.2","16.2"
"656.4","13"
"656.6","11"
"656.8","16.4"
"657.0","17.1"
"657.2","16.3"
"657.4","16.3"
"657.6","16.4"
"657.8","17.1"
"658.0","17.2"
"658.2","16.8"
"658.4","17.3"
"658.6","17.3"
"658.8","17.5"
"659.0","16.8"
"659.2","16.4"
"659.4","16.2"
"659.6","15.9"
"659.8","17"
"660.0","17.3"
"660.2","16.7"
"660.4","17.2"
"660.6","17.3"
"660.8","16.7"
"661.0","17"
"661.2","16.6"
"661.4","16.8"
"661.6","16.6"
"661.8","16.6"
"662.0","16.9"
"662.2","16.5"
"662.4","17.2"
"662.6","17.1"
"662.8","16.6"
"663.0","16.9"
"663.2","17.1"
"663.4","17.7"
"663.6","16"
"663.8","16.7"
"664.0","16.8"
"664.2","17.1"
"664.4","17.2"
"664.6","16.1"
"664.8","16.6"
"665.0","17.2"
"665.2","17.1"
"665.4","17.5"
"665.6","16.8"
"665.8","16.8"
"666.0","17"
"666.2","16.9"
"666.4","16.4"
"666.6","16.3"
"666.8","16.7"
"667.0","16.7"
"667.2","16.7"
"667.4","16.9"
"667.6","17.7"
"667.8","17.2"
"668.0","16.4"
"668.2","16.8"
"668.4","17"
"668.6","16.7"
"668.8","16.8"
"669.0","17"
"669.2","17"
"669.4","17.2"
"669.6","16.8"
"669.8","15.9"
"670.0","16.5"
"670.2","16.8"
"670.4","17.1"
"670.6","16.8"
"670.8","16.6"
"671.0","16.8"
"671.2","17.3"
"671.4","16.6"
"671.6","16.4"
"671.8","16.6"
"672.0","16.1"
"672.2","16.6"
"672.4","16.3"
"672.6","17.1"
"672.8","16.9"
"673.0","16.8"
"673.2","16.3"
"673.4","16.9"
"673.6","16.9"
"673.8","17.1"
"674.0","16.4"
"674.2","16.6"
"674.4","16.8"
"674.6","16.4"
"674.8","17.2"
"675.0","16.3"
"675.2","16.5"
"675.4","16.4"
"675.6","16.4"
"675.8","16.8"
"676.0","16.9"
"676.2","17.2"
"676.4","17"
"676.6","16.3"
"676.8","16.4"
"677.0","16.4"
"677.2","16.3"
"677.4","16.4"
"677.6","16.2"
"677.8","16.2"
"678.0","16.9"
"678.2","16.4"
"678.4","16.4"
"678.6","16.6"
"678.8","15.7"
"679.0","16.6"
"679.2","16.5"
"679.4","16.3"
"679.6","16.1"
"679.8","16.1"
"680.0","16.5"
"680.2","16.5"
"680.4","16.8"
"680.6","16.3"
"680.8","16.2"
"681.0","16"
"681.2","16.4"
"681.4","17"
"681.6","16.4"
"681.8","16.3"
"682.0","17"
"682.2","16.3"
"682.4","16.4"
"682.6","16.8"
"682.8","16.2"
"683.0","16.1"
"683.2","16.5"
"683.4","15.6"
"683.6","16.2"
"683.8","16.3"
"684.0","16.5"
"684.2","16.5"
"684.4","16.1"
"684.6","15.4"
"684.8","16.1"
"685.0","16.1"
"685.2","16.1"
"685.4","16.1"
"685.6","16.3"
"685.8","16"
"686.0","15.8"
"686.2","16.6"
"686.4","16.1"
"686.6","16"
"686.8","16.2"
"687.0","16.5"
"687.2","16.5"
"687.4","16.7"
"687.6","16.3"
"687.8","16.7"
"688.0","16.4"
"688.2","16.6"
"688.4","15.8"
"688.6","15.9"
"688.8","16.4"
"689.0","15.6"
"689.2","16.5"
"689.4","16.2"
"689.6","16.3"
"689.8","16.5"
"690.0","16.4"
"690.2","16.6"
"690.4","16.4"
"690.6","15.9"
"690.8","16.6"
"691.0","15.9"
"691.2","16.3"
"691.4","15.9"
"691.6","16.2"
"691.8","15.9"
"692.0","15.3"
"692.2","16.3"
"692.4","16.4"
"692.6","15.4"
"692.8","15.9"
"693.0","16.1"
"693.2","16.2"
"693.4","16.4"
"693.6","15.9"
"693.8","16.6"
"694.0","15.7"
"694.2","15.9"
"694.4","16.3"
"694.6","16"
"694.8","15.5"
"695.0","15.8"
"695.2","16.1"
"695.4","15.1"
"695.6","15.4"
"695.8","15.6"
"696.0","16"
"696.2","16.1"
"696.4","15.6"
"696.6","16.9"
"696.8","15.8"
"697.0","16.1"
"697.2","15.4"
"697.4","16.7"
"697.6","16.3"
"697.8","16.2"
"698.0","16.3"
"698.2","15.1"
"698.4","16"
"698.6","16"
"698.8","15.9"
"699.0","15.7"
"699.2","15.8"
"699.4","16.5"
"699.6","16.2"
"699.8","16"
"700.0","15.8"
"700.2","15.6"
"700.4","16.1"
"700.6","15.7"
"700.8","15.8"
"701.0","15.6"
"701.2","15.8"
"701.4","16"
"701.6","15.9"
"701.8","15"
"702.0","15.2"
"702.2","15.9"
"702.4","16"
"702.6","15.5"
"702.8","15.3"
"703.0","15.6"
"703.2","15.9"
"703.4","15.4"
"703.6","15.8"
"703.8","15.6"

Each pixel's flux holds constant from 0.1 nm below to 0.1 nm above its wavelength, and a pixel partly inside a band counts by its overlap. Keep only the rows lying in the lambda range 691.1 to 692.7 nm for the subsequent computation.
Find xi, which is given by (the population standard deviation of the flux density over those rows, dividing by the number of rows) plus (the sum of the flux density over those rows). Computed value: 128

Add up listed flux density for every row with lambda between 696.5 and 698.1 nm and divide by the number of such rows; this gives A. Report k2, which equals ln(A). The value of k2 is 2.79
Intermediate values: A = 16.2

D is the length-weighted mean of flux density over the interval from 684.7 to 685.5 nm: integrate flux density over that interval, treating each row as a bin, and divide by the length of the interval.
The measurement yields 16.1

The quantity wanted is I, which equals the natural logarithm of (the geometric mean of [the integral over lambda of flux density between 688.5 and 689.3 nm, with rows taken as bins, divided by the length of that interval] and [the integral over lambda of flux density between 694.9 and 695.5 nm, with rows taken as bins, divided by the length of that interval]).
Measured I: 2.77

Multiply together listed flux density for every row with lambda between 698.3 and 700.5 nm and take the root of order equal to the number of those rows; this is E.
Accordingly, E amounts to 16.0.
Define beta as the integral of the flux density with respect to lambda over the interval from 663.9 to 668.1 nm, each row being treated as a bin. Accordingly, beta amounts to 70.8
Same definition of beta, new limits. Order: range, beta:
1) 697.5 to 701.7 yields 66.9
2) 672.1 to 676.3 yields 70.2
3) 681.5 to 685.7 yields 68.3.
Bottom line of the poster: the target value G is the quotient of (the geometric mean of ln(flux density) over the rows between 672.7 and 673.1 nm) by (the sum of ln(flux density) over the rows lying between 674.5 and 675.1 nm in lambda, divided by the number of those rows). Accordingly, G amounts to 1.00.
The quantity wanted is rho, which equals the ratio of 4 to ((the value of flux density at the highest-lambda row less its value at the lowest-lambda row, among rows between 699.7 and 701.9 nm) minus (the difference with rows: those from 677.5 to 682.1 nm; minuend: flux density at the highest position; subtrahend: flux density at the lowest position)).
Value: -2.2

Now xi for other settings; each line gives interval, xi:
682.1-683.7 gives 130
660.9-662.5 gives 134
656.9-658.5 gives 135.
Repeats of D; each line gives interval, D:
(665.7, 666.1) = 16.9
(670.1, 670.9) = 16.8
